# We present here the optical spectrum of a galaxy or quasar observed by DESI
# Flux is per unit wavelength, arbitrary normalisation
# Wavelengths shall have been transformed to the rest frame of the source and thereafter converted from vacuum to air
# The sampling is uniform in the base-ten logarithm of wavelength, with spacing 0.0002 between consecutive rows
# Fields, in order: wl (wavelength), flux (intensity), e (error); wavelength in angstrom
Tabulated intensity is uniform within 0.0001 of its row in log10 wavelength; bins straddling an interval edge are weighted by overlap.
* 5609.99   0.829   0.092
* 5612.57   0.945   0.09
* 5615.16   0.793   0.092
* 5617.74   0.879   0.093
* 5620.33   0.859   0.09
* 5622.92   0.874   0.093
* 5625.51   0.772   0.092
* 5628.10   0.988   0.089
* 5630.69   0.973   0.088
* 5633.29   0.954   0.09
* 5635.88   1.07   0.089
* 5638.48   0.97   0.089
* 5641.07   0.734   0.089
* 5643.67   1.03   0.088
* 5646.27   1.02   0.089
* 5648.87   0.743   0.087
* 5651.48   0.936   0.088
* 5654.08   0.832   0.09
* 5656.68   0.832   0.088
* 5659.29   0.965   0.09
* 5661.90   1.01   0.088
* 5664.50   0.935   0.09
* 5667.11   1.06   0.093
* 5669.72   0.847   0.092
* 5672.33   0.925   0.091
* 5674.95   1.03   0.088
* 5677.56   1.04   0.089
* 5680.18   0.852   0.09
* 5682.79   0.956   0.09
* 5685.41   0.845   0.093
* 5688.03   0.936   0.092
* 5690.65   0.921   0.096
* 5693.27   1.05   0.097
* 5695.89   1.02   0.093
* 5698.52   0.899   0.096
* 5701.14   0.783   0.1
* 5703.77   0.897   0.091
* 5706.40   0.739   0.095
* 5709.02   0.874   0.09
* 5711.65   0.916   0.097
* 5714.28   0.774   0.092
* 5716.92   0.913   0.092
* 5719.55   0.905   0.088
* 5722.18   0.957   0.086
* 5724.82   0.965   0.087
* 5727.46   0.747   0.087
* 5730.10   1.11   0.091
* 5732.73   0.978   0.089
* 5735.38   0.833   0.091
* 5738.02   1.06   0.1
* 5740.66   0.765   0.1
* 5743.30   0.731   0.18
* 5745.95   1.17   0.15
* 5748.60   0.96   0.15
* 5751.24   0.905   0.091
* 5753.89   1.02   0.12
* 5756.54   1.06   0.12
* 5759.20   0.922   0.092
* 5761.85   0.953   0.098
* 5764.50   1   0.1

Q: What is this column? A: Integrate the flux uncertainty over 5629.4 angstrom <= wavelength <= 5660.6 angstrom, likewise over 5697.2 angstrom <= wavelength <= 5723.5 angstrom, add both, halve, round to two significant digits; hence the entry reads 2.6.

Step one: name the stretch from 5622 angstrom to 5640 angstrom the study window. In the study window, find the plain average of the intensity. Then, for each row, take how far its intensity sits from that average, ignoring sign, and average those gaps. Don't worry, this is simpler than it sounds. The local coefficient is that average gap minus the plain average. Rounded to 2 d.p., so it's -0.87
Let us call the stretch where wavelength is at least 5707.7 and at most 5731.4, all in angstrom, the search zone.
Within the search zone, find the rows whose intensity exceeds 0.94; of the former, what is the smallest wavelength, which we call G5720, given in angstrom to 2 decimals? 5722.18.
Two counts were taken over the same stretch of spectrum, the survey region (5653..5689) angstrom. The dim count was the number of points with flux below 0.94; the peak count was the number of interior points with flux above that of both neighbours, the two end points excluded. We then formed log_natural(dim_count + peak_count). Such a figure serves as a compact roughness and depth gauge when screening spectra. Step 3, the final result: 2.5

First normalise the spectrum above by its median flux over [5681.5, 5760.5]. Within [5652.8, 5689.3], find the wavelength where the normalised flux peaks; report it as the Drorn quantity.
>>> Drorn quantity 5667.11 angstrom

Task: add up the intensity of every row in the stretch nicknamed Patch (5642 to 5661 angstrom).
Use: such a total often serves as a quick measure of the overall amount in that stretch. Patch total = 6.36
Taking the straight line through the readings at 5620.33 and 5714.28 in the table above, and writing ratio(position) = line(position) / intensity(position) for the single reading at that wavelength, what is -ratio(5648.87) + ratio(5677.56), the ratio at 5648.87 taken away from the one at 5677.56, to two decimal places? -0.35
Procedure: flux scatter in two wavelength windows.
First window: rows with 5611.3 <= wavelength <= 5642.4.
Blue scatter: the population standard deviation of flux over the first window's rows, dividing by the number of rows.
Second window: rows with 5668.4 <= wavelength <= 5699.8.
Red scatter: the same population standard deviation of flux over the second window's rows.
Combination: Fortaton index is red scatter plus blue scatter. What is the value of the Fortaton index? 0.17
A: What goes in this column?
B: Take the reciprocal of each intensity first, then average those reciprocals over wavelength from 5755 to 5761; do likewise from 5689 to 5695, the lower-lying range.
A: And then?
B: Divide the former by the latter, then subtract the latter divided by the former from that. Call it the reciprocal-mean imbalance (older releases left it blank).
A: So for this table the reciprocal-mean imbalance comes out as -0.01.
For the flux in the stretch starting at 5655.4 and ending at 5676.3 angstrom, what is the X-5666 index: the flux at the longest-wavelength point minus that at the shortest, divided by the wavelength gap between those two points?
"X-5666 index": 0.0108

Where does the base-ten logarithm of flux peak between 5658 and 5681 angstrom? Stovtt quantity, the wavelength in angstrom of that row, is 5667.11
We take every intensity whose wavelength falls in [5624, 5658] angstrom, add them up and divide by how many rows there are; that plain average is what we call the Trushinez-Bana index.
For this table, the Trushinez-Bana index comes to 0.912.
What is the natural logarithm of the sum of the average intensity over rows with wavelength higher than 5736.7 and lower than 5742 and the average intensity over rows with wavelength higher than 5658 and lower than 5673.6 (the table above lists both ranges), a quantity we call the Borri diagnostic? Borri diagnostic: 0.63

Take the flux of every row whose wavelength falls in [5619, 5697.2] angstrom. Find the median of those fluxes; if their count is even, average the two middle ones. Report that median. 0.945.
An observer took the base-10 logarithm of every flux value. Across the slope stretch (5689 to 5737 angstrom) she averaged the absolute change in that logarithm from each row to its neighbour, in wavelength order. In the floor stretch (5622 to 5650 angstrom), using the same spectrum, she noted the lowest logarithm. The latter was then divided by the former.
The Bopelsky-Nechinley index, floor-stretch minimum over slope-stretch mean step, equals -2.27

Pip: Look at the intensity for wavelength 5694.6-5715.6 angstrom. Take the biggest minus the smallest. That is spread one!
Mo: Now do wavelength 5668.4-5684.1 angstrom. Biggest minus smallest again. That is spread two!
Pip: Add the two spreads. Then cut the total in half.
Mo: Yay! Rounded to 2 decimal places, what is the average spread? 0.24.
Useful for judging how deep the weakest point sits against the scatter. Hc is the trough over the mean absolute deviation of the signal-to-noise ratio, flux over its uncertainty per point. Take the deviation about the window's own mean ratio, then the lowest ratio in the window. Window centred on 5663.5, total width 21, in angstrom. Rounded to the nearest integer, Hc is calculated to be 12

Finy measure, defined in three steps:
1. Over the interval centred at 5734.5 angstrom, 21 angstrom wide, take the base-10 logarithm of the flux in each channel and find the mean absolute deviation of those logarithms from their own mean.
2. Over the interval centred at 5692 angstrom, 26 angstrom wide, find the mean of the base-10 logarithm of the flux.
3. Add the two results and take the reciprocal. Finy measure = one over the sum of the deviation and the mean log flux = 43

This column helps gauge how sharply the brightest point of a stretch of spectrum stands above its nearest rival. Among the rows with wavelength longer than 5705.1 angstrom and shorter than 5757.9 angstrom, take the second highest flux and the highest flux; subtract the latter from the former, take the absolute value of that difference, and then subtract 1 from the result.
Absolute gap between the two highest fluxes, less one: -0.940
